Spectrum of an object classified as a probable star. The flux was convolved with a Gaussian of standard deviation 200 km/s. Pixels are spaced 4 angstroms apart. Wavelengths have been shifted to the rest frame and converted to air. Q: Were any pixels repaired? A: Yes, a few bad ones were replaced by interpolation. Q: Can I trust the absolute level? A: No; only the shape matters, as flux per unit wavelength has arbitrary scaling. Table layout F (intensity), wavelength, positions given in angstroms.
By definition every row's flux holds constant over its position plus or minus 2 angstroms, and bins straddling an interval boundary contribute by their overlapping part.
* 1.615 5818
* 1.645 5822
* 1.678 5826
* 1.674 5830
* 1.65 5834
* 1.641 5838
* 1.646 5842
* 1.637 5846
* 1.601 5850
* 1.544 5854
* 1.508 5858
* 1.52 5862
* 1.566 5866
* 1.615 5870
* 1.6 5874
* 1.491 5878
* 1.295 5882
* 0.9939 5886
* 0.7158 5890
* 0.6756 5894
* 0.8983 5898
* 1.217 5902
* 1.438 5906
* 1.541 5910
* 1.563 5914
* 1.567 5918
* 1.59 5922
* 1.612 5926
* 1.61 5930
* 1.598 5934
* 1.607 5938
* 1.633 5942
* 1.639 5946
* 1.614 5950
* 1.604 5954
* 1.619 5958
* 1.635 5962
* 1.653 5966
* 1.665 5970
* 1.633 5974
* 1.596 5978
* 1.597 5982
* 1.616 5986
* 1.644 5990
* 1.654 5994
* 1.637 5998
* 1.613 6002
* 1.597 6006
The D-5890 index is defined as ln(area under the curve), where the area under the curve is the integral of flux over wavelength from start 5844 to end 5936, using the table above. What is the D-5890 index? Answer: 4.86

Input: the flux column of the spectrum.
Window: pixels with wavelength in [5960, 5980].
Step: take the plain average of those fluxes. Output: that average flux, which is 1.64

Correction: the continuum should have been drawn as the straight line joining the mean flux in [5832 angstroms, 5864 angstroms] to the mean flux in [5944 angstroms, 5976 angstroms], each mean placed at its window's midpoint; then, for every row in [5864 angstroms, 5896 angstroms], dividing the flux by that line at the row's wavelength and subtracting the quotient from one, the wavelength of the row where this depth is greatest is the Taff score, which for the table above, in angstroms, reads 5894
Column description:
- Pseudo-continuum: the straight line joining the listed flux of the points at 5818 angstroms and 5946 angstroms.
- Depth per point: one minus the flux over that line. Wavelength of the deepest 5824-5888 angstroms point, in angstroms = 5886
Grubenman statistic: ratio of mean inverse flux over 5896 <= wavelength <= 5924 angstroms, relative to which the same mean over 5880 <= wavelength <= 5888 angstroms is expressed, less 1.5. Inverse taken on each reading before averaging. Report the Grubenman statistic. -0.300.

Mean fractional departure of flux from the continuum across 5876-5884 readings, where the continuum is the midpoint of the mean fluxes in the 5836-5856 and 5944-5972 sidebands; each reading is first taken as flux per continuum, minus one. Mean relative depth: -0.14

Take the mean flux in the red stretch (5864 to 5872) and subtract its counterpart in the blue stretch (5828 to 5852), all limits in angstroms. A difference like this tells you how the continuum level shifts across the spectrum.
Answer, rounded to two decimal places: -0.05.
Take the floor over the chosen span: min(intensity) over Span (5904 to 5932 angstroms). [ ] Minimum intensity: 1.438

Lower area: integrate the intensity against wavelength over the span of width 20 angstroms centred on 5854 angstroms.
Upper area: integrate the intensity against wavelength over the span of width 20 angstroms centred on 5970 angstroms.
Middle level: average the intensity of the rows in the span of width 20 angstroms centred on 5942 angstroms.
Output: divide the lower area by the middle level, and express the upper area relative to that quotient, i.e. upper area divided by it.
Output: 1.7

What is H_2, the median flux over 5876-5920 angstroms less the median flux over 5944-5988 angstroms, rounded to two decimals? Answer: -0.32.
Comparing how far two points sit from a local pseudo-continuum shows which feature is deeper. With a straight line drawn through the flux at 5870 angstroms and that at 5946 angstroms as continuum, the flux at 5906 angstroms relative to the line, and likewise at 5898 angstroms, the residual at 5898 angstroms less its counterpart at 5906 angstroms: -0.5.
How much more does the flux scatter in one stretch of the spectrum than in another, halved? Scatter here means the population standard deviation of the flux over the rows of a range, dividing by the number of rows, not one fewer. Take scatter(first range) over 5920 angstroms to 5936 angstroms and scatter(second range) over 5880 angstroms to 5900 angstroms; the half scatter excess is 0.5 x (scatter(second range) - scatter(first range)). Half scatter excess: 0.107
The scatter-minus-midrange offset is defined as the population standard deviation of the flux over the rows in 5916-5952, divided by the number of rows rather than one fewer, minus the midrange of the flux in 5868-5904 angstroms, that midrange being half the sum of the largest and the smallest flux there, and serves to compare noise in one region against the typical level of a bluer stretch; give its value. -1.12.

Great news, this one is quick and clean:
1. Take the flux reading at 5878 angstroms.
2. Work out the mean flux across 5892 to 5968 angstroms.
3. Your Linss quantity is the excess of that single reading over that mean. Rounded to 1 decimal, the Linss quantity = 0.0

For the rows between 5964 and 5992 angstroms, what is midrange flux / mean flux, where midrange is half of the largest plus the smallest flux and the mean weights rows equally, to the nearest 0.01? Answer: 1.00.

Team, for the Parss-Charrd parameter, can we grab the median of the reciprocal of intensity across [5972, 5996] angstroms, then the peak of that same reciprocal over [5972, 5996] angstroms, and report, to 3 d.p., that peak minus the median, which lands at 0.011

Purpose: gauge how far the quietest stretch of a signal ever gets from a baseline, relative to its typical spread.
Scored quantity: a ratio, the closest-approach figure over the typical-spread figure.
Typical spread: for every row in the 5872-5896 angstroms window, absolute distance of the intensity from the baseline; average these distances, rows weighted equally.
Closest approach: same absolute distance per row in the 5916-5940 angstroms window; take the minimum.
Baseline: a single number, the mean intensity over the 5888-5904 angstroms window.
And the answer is 1.85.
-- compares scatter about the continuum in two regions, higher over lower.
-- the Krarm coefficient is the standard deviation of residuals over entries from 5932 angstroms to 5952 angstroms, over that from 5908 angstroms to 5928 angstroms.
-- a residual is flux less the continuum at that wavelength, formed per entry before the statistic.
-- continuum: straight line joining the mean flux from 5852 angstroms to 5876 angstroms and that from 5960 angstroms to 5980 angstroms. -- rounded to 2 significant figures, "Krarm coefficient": 0.67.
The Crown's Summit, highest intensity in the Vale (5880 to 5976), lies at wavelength 5970 angstroms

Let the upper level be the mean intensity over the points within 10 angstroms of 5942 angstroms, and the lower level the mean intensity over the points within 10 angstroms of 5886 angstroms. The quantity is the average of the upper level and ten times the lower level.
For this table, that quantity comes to 6.0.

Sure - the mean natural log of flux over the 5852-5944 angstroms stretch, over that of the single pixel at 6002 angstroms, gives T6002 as 0.66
